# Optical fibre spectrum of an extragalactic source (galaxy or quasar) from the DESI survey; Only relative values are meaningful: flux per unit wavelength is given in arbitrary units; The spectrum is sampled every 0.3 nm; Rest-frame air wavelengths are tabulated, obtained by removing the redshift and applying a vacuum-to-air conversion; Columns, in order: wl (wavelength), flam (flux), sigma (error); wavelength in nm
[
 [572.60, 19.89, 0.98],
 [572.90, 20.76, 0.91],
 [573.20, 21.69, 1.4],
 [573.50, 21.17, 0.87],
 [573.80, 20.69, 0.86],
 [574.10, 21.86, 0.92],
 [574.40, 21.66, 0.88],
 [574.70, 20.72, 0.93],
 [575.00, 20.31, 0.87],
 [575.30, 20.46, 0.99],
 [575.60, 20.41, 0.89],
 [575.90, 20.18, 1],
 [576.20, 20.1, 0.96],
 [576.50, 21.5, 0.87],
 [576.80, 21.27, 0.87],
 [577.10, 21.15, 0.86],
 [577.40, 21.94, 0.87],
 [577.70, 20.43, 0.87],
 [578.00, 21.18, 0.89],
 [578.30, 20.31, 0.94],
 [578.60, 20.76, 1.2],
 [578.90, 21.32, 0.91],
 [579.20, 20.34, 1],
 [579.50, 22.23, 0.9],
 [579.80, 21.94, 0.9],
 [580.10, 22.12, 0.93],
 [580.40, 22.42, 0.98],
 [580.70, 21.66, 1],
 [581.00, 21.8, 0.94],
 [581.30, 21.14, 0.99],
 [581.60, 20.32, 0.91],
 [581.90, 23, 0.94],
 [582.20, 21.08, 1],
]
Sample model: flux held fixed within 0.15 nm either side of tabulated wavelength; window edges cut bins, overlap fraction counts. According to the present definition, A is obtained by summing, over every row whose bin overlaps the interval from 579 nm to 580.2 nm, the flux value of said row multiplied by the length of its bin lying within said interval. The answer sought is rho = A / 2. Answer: 13.0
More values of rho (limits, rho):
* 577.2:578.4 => 12.6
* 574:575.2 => 12.6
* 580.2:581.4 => 13.1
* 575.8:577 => 12.5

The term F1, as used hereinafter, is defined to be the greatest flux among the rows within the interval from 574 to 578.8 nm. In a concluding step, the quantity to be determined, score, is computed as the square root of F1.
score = 4.68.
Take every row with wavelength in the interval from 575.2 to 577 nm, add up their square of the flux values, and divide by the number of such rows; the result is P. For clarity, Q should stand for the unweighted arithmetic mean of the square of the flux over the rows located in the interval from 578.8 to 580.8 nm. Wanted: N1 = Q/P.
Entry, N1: 1.11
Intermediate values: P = 427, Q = 472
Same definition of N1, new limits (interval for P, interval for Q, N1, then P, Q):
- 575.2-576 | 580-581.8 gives 1.13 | 414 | 466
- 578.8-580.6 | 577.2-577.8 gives 0.95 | 473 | 449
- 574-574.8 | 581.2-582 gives 1.01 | 459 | 463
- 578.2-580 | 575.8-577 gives 0.96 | 448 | 431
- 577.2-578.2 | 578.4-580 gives 1.01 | 449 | 455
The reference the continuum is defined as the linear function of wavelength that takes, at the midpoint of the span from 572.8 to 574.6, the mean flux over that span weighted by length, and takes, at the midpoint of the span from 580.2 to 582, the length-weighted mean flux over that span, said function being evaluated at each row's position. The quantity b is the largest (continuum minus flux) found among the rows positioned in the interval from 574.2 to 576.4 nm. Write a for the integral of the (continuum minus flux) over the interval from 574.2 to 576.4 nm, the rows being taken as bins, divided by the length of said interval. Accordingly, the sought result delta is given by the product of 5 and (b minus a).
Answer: 2.7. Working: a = 0.8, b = 1.34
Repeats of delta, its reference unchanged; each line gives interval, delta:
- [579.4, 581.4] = 4.1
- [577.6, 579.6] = 3.1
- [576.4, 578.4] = 4.3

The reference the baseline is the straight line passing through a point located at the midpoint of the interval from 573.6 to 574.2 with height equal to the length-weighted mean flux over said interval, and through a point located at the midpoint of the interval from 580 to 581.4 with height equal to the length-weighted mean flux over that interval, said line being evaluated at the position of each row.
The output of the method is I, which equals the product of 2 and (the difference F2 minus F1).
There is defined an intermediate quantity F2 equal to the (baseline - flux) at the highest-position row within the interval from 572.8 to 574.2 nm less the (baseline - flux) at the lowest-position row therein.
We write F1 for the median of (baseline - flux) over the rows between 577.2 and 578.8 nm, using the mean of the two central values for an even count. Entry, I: -3.8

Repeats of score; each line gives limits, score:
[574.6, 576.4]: 4.55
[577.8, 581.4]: 4.73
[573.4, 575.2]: 4.68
